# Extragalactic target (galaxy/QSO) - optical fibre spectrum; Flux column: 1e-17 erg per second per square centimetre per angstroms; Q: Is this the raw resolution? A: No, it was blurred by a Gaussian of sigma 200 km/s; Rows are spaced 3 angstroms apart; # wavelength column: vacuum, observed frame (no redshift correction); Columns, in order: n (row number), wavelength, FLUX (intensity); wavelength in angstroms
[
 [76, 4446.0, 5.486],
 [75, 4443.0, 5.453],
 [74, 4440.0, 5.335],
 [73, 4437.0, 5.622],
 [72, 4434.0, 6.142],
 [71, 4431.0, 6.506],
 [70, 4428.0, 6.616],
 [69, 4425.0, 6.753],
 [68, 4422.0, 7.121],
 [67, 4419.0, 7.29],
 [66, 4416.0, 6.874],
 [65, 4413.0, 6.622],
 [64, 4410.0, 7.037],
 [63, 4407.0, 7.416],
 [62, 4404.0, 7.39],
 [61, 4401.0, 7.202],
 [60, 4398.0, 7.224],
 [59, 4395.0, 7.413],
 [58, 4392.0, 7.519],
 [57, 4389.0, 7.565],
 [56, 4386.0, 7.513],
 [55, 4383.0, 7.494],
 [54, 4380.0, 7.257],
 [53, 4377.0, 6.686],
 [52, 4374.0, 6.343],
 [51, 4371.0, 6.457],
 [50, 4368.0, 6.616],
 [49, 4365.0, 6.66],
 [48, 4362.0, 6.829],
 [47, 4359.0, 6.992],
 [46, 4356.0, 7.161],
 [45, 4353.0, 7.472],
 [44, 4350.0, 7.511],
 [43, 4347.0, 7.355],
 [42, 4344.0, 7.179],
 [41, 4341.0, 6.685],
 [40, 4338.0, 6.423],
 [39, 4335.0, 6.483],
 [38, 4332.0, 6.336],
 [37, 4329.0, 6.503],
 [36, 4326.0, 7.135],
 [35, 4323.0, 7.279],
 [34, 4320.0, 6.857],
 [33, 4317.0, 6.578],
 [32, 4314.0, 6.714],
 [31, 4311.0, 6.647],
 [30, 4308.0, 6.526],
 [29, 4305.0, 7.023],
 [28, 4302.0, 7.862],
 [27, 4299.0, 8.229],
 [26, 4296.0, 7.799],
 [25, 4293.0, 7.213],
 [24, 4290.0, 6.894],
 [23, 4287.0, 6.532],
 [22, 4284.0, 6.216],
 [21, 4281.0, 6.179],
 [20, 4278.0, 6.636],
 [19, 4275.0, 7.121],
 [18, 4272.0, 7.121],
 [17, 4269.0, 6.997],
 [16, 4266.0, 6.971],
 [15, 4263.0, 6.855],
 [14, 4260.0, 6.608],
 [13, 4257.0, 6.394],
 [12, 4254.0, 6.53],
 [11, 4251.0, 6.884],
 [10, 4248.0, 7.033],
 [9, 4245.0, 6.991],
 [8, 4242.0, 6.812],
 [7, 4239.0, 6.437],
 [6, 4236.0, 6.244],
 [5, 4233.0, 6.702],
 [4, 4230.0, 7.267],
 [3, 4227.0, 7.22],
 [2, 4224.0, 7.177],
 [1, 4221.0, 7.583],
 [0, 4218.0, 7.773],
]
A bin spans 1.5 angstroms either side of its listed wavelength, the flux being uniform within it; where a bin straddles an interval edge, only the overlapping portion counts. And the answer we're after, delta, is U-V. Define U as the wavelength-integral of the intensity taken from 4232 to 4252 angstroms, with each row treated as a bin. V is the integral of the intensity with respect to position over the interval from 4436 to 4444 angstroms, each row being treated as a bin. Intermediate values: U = 135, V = 44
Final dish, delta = 91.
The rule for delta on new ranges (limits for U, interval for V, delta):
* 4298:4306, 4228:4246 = -60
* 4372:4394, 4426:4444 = 50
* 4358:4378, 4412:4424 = 49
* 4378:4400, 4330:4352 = 12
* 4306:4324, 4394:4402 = 63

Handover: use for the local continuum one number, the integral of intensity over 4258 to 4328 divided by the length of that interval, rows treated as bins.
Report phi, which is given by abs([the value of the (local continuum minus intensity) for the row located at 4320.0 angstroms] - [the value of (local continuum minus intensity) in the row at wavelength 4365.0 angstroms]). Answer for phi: 0.20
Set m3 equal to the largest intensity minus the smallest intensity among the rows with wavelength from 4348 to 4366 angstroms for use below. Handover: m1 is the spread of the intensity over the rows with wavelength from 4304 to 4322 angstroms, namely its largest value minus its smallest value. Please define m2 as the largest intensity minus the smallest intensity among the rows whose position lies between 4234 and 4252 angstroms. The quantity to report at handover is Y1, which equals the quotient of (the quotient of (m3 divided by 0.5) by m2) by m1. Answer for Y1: 4.3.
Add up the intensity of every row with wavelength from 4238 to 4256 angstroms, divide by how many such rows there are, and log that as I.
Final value 6.78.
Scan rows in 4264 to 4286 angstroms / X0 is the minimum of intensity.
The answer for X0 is 6.179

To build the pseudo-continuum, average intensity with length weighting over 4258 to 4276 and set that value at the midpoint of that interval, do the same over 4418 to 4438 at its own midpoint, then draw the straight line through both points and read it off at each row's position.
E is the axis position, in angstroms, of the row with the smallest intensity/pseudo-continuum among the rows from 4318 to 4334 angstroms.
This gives 4332.0 angstroms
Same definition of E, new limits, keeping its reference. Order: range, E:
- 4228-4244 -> 4236.0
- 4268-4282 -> 4281.0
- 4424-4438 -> 4437.0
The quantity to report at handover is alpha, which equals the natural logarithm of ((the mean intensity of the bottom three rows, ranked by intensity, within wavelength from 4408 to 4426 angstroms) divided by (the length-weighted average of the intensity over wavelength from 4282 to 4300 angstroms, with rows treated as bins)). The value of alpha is -0.05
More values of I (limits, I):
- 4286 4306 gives 7.36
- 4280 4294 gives 6.61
